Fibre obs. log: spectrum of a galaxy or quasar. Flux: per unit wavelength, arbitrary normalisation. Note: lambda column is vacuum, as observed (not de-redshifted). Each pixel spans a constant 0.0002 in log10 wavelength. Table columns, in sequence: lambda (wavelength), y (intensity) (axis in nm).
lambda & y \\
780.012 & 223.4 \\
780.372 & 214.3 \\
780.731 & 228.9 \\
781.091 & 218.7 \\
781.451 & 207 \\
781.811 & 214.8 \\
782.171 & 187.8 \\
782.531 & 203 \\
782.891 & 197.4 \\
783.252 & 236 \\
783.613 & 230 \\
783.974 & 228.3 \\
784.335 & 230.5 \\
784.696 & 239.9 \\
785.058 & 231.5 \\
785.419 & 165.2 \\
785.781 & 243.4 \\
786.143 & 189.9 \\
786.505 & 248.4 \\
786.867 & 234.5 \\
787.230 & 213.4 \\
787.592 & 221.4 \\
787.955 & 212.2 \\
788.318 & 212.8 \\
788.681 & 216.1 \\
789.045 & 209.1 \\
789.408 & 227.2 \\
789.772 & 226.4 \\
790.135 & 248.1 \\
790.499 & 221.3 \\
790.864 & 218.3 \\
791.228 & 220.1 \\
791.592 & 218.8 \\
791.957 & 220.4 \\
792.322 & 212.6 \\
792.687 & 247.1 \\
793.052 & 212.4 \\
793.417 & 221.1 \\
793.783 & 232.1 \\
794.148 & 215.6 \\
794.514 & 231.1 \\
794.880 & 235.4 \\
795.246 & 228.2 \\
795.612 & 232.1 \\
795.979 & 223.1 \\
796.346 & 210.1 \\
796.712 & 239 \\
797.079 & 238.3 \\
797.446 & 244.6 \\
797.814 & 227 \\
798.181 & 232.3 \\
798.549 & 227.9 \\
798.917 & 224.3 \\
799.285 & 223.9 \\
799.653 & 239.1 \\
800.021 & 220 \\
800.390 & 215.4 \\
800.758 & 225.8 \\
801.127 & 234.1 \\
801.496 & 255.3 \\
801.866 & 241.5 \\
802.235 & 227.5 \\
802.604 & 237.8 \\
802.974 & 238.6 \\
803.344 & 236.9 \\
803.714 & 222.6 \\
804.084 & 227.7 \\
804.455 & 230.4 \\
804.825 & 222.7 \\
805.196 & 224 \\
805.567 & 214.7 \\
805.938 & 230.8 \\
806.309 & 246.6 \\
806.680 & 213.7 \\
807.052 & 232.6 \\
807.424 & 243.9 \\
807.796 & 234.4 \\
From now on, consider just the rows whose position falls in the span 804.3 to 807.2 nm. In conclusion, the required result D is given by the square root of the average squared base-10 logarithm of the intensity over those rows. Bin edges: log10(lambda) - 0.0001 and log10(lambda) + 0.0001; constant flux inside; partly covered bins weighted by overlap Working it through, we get 2.36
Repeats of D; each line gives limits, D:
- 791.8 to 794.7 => 2.35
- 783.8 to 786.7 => 2.34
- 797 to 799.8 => 2.37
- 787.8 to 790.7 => 2.35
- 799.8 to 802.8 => 2.37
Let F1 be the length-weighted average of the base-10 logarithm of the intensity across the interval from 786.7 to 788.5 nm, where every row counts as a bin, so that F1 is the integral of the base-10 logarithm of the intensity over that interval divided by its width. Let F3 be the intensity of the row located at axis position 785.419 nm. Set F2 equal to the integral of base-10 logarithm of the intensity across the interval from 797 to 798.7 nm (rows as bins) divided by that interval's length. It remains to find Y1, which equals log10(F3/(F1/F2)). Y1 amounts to 2.22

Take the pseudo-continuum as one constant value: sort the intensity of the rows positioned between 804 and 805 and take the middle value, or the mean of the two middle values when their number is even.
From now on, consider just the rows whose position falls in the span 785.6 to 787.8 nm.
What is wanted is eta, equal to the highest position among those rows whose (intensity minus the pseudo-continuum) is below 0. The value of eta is 787.592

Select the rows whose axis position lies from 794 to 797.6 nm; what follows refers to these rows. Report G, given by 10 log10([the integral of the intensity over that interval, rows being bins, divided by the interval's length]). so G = 23.6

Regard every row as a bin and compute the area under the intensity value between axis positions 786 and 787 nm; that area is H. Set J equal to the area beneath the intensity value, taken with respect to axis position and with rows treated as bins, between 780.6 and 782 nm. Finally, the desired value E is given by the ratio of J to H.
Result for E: 1.3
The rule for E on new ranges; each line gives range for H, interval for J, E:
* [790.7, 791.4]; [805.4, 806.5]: 1.7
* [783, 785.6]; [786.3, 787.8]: 0.6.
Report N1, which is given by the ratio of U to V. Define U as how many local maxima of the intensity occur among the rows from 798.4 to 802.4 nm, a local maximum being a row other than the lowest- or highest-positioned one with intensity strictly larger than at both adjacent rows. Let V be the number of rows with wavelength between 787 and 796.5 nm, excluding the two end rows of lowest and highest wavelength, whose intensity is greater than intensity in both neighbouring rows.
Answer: 0.2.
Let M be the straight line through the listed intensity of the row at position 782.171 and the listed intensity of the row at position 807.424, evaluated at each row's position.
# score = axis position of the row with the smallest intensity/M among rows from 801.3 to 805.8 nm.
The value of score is 805.567 nm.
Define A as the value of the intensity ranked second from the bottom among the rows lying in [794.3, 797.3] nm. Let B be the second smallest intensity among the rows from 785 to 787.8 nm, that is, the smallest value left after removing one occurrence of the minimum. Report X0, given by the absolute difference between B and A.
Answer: 33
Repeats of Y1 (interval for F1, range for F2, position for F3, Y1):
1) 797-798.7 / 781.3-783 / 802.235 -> 2.35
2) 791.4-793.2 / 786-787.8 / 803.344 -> 2.37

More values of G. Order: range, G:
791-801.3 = 23.6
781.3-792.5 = 23.4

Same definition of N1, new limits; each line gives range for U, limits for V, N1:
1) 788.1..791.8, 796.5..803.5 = 0.8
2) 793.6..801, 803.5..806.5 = 3.0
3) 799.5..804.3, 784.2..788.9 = 0.5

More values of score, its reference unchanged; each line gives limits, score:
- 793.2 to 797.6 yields 796.346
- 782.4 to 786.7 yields 785.419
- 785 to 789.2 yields 785.419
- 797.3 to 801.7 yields 800.390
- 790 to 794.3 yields 793.052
